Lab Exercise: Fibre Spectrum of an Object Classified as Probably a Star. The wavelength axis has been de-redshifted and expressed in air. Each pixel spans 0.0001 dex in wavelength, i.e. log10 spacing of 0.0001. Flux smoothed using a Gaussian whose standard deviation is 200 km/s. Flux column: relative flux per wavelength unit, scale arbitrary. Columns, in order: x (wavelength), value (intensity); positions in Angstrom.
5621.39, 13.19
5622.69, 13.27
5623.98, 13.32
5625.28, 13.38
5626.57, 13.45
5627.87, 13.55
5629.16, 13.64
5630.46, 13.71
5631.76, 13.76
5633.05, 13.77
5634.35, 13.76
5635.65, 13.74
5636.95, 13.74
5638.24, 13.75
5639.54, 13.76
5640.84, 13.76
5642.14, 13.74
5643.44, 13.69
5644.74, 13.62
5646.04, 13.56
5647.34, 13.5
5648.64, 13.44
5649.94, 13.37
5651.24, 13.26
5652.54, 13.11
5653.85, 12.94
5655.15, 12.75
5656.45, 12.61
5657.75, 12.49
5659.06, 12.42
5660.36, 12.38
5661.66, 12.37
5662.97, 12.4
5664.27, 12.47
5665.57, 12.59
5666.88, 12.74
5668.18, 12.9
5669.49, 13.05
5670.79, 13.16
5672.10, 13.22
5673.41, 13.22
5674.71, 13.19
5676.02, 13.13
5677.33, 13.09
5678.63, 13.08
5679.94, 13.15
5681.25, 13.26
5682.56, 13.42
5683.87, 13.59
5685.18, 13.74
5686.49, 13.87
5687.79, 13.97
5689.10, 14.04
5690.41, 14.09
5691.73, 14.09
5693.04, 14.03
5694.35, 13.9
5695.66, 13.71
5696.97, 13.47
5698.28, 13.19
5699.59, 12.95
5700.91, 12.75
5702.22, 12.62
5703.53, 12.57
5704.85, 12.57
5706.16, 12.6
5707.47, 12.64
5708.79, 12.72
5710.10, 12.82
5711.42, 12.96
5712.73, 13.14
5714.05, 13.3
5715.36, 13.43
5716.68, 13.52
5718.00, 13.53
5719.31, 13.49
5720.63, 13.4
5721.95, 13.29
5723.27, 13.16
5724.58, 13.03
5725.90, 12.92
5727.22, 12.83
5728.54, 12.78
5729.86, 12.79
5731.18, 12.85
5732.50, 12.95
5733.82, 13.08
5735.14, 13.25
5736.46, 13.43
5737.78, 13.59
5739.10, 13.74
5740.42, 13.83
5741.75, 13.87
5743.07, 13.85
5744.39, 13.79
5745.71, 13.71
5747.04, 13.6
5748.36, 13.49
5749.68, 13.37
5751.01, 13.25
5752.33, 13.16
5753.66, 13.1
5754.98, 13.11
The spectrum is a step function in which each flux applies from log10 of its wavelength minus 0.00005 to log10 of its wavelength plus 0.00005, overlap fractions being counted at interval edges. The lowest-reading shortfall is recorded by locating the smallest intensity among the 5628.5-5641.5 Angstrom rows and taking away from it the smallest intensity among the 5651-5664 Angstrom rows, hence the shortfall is 1.3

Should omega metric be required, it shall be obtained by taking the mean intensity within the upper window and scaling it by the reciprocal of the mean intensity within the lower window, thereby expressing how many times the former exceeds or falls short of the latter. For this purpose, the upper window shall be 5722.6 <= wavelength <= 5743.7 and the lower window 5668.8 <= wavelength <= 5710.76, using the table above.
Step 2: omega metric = 1.00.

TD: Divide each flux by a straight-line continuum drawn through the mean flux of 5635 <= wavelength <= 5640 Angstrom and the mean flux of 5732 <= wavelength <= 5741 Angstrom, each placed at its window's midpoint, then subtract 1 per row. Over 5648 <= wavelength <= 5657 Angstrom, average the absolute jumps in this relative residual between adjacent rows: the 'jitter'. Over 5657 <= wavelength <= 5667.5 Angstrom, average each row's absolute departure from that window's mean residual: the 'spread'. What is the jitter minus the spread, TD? 0.0027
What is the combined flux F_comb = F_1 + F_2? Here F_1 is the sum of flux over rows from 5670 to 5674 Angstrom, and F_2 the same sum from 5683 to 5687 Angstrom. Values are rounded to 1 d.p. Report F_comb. 80.8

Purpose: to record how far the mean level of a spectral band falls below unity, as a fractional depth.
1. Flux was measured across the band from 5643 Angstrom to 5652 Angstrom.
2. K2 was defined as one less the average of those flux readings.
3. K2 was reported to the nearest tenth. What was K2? -12.5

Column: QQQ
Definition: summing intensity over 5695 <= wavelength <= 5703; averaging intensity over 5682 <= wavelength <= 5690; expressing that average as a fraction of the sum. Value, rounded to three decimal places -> 0.175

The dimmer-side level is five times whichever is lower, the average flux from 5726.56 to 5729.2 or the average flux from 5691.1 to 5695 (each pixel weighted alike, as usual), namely 64.0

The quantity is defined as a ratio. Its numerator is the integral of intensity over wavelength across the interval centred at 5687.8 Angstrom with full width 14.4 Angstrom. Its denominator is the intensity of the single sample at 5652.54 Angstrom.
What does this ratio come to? 15.2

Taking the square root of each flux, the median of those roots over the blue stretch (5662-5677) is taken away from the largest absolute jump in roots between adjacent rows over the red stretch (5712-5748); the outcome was -3.59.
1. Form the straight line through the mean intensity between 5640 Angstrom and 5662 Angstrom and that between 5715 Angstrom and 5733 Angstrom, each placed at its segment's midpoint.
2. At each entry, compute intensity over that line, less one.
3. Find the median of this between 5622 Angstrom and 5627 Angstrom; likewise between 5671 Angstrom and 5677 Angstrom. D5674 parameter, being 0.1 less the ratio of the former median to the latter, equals -2.9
